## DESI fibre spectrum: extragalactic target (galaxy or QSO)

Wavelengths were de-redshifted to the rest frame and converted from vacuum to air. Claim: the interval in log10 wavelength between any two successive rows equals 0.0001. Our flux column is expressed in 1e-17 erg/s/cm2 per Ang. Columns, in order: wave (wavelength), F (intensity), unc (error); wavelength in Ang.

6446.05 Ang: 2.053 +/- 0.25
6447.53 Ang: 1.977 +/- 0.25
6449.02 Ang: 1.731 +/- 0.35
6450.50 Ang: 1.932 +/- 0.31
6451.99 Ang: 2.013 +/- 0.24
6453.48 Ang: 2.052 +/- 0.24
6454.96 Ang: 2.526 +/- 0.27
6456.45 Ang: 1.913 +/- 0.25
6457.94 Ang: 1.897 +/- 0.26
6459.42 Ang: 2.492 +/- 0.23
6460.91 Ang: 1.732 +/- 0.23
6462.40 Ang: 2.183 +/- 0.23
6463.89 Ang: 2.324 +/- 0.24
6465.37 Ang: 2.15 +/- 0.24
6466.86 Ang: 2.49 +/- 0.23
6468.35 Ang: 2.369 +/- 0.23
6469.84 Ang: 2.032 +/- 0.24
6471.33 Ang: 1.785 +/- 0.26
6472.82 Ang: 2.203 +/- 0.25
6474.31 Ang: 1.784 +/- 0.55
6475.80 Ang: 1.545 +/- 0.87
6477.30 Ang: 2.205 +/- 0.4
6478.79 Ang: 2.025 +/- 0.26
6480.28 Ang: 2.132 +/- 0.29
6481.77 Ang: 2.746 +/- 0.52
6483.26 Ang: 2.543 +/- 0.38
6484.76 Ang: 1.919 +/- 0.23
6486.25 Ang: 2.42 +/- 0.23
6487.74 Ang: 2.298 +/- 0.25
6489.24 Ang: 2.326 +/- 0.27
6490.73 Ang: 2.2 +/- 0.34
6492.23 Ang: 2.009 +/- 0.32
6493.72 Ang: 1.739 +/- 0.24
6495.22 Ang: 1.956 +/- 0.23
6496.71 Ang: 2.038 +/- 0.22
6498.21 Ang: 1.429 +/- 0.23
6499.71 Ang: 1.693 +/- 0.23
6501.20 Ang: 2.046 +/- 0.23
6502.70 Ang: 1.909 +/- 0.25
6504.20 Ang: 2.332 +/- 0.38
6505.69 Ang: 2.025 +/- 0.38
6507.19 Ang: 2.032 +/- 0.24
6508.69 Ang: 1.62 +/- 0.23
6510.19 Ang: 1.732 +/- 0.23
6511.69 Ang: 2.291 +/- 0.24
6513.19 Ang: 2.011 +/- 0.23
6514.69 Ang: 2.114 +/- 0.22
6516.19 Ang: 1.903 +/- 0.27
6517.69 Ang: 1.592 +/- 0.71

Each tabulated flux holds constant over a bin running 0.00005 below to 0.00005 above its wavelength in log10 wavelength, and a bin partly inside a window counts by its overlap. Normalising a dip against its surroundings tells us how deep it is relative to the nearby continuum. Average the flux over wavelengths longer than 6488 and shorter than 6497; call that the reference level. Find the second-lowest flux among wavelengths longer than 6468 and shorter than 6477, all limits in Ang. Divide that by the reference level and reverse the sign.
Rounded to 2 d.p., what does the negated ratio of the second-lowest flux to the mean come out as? -0.87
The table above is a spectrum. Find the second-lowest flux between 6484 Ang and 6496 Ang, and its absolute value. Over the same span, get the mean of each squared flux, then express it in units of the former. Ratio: 2.34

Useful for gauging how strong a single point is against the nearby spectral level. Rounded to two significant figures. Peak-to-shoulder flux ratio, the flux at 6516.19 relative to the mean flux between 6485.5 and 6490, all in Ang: 0.81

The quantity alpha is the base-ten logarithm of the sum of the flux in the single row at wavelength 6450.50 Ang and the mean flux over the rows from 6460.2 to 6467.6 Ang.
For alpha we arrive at 0.614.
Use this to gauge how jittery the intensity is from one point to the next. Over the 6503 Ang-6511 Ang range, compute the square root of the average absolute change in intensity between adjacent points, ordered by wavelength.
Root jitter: 0.46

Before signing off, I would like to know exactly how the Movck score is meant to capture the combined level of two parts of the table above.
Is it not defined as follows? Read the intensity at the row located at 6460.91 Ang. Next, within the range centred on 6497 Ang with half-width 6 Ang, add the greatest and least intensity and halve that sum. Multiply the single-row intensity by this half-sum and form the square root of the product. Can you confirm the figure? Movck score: 1.73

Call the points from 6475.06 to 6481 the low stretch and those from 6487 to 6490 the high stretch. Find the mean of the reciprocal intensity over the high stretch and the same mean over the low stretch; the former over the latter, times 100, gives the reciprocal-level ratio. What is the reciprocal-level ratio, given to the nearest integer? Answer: 84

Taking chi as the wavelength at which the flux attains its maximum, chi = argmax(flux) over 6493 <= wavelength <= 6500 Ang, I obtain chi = 6496.71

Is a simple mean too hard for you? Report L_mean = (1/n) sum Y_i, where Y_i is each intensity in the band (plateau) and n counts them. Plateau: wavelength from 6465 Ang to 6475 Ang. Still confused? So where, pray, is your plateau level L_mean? 2.12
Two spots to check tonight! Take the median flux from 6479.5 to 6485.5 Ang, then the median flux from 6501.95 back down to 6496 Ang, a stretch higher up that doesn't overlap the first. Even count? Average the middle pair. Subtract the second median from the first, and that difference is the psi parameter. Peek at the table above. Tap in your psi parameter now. 0.47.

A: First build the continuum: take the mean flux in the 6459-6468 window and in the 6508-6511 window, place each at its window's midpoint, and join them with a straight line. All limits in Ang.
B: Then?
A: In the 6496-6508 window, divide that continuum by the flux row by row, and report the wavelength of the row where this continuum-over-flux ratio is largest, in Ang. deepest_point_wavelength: 6498.21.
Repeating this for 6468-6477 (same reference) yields 6475.80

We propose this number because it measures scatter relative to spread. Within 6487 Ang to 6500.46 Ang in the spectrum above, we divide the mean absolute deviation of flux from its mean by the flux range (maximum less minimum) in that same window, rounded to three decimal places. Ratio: 0.259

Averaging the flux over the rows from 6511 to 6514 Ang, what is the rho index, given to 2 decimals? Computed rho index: 2.15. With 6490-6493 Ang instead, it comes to 2.10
